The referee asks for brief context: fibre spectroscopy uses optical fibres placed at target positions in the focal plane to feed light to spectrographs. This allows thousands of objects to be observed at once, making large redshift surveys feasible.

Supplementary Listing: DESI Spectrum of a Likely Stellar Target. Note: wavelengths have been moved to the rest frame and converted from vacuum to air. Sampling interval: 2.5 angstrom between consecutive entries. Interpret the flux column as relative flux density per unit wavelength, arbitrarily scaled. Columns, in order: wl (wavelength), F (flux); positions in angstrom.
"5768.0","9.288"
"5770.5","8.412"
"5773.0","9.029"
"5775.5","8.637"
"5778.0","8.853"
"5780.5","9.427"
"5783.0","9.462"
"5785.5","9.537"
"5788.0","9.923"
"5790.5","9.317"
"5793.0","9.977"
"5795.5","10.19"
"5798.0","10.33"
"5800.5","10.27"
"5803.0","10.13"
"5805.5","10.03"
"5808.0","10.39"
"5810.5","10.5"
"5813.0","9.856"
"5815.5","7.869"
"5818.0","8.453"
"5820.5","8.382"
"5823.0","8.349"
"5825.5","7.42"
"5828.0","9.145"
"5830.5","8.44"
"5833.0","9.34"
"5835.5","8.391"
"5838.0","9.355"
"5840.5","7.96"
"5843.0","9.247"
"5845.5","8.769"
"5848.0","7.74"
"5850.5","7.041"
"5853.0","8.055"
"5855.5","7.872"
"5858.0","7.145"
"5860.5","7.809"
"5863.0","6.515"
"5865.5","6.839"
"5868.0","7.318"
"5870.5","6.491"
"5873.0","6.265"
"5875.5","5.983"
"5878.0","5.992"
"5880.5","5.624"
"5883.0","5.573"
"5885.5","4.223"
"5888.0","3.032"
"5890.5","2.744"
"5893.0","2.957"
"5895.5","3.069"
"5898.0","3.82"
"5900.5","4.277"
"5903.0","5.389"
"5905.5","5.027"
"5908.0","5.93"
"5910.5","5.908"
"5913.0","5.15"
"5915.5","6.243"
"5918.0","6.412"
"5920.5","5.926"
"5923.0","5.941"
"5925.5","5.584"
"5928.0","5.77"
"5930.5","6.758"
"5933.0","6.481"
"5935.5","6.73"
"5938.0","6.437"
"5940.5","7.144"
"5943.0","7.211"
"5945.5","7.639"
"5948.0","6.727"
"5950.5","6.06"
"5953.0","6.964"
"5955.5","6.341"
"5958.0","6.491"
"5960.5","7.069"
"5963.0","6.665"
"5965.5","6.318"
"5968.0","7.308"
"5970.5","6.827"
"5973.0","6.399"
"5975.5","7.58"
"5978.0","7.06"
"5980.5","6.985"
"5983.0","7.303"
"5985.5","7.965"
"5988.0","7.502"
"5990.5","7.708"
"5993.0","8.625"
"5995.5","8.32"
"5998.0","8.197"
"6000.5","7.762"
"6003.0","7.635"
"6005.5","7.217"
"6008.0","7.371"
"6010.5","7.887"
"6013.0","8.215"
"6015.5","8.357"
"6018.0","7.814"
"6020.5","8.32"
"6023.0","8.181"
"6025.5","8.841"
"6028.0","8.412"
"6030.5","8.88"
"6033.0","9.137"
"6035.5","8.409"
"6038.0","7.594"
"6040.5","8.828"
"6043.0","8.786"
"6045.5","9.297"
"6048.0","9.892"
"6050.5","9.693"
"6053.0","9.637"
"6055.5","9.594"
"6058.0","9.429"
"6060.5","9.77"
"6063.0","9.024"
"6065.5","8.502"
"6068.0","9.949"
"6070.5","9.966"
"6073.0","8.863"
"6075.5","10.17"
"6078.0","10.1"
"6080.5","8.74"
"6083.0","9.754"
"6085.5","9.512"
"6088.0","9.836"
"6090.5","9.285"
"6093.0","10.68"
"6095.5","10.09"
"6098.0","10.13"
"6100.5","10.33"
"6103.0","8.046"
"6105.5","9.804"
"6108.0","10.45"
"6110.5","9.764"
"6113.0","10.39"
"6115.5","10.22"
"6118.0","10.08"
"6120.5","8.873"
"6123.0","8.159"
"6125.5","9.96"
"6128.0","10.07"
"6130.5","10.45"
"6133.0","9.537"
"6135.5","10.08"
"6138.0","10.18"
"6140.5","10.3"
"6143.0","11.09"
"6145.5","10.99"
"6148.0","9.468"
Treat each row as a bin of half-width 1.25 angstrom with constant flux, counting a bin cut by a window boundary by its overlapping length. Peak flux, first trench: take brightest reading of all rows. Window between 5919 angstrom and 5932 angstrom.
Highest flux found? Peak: 6.758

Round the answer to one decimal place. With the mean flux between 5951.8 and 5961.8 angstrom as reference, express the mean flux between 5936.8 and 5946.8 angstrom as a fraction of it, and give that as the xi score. 1.1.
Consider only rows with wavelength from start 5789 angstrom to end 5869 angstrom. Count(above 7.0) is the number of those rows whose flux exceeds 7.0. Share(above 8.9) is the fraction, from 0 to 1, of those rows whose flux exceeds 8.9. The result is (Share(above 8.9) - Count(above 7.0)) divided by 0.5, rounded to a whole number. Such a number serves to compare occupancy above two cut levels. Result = -59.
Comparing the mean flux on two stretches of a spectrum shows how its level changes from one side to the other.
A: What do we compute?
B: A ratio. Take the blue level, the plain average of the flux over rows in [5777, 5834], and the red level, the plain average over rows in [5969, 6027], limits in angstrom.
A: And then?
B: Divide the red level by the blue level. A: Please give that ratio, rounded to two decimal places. 0.83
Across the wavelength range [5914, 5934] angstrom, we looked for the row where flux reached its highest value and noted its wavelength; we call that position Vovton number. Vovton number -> 5930.5 angstrom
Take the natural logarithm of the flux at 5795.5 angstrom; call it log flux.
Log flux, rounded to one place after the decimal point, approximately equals 2.3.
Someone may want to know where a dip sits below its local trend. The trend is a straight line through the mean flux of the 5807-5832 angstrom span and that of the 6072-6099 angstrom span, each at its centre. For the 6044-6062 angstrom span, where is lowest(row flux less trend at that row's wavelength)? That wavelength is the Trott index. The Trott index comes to 6045.5 angstrom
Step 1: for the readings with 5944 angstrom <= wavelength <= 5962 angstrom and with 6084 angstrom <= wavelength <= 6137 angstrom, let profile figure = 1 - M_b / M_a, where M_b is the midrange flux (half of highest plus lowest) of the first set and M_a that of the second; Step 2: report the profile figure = 0.27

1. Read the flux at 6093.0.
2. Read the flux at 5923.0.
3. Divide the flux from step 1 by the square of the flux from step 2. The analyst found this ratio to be 0.30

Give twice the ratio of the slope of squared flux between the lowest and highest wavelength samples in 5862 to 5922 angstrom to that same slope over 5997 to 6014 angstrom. -12.9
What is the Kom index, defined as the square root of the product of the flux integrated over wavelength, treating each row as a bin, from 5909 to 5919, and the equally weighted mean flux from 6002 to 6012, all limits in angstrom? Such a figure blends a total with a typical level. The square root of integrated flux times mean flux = 21.1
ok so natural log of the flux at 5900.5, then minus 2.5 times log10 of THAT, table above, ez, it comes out -0.41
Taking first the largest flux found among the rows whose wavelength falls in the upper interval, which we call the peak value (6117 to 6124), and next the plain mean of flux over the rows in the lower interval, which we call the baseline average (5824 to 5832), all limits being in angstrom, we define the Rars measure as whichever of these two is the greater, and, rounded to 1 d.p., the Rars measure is 10.1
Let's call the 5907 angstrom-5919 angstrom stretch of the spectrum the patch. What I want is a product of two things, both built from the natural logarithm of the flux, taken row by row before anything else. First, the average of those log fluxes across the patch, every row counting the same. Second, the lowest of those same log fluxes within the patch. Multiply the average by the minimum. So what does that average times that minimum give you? 2.9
